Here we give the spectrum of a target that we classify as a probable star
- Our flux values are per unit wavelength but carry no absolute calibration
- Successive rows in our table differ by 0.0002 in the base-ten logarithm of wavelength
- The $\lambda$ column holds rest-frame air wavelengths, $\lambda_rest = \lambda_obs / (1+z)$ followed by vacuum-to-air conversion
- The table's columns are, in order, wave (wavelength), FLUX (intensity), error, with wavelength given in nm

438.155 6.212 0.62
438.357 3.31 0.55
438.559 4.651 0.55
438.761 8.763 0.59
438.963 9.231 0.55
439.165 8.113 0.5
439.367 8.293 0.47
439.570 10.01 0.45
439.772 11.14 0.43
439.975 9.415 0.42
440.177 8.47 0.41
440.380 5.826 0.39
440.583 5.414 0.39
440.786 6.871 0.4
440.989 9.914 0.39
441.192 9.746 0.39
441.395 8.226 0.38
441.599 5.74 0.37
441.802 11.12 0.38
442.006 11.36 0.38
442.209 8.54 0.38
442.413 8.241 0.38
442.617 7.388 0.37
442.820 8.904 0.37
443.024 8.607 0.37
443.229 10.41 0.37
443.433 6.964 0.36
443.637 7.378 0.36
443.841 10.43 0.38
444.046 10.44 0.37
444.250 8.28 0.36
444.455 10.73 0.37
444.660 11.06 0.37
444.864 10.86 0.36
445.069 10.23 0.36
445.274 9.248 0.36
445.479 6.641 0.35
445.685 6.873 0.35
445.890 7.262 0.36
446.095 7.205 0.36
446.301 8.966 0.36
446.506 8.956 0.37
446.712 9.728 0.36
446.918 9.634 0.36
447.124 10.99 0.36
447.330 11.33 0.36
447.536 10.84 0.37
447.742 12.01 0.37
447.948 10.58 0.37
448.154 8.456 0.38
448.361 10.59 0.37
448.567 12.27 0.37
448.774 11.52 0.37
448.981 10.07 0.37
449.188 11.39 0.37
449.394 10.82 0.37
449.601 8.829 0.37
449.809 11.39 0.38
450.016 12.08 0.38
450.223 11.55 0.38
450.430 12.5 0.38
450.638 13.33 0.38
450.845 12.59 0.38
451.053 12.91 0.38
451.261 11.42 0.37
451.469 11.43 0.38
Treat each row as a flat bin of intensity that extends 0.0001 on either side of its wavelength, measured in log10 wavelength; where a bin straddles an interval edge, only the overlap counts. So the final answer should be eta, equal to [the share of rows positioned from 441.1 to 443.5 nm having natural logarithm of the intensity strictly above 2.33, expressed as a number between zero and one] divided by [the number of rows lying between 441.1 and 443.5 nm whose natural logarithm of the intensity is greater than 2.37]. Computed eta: 0.125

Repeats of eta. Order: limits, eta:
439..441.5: 0.083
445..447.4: 0.083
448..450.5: 0.094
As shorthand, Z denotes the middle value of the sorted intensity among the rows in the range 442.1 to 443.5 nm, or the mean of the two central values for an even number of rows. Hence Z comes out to 8.5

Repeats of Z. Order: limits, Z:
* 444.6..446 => 9.2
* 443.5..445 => 10.4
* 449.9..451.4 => 12.5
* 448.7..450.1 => 11.4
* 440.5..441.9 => 8.2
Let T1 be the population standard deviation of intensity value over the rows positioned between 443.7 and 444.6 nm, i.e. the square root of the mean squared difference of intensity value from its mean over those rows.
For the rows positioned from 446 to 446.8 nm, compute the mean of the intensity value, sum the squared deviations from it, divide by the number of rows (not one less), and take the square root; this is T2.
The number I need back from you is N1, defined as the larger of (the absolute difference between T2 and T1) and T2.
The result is 0.9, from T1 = 1.0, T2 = 0.9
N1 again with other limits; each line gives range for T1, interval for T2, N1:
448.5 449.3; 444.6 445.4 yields 0.7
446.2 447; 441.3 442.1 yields 2.3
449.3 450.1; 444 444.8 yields 1.1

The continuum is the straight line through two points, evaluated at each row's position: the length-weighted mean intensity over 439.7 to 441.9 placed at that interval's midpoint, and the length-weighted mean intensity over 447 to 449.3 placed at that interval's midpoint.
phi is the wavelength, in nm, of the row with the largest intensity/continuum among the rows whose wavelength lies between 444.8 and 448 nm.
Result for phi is 447.742 nm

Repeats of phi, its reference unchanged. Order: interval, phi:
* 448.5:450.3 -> 448.567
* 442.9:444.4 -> 443.229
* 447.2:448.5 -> 447.742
